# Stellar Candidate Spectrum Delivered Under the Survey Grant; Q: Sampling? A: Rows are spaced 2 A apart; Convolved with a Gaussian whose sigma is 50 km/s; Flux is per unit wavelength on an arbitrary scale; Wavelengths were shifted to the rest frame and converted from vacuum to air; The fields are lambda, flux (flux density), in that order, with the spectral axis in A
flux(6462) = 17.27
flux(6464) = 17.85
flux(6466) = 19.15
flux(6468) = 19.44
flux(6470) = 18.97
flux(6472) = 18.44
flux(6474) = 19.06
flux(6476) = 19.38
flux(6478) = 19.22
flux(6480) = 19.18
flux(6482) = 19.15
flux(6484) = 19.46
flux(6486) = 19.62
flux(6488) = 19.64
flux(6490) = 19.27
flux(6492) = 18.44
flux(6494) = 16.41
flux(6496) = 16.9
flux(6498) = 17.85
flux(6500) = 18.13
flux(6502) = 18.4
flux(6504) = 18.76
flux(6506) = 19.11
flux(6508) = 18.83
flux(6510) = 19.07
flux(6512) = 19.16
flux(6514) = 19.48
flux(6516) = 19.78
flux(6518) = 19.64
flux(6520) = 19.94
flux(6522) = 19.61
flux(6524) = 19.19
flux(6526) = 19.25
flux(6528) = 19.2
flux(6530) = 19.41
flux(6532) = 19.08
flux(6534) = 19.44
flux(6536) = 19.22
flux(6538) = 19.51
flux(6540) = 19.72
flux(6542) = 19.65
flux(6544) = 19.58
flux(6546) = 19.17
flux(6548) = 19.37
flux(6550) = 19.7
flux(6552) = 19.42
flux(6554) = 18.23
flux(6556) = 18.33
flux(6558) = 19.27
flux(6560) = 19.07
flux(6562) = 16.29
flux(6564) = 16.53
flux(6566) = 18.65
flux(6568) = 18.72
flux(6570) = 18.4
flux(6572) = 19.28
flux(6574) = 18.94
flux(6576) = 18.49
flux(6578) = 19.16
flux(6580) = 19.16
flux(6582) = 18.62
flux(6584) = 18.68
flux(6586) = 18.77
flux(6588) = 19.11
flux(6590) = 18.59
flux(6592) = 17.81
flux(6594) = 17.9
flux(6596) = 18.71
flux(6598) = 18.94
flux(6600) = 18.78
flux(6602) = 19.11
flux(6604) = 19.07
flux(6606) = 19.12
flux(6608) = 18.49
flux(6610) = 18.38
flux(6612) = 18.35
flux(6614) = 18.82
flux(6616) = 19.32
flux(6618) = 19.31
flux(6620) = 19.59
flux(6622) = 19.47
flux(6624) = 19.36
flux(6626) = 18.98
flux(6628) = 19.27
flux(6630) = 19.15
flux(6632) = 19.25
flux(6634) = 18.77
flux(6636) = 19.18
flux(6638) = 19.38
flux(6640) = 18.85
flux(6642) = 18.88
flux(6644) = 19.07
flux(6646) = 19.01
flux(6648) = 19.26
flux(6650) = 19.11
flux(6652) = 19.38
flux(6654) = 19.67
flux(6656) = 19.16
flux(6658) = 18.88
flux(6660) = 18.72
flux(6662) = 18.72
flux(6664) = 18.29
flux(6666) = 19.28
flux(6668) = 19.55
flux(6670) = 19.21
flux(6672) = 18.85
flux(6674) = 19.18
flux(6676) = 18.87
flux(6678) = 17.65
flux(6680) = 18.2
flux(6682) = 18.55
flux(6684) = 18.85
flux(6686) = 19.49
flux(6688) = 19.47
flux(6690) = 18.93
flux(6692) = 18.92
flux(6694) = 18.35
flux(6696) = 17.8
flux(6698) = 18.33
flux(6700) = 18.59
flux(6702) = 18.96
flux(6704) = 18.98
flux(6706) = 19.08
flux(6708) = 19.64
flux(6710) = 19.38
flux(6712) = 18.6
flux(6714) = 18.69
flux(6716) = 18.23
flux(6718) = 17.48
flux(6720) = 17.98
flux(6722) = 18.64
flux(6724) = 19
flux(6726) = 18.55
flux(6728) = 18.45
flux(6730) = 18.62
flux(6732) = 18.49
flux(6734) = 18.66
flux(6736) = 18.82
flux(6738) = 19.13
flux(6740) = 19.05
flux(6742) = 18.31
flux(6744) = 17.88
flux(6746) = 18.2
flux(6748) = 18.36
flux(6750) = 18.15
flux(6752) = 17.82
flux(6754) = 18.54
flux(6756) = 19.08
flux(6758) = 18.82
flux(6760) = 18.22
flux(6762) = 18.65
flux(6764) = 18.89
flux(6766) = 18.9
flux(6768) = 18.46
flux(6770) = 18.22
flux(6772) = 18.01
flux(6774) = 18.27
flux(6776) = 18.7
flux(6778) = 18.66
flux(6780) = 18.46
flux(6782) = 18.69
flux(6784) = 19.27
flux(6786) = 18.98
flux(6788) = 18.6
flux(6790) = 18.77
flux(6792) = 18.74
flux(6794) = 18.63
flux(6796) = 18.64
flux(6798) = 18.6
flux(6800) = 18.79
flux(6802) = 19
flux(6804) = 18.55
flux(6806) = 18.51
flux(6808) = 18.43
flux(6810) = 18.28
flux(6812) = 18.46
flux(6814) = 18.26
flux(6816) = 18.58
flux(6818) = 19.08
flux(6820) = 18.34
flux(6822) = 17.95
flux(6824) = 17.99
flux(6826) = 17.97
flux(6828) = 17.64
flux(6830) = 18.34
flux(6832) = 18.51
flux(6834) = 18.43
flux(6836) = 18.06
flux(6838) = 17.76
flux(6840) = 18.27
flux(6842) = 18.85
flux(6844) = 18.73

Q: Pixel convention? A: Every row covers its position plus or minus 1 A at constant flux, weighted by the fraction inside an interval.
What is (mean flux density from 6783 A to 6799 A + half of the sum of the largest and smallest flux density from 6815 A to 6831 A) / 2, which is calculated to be 18.6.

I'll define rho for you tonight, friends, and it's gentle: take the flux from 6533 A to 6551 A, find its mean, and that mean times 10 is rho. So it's 195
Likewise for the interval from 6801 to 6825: 185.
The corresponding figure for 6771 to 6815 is 186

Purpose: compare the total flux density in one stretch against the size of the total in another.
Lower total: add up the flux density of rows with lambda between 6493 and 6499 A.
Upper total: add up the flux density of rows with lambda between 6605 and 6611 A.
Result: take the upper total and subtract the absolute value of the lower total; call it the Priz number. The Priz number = 5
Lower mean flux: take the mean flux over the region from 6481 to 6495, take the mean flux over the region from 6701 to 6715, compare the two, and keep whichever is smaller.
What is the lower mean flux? 18.86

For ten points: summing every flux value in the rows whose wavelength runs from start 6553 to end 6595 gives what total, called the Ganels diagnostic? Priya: 388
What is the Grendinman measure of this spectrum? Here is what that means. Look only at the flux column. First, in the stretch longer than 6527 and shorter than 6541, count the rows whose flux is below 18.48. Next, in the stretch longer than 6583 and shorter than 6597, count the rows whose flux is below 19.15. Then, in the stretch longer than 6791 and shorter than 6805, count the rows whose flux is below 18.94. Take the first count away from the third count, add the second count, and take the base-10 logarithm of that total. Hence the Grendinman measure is 1.11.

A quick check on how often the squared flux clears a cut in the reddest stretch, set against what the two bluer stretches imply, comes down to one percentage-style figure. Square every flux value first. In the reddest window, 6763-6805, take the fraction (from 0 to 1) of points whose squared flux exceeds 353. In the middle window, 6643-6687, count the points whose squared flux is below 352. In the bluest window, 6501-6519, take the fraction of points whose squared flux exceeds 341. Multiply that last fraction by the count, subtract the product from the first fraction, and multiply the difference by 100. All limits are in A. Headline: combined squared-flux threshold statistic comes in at -505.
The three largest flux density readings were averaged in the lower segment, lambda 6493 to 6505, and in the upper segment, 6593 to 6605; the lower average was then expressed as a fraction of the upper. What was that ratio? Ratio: 0.97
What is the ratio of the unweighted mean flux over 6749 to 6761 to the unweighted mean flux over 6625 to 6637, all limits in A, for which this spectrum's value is 0.97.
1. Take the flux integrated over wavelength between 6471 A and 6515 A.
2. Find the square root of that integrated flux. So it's 28.7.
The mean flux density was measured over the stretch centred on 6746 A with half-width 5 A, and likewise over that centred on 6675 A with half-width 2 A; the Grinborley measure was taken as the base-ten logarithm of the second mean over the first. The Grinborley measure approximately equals 0.020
